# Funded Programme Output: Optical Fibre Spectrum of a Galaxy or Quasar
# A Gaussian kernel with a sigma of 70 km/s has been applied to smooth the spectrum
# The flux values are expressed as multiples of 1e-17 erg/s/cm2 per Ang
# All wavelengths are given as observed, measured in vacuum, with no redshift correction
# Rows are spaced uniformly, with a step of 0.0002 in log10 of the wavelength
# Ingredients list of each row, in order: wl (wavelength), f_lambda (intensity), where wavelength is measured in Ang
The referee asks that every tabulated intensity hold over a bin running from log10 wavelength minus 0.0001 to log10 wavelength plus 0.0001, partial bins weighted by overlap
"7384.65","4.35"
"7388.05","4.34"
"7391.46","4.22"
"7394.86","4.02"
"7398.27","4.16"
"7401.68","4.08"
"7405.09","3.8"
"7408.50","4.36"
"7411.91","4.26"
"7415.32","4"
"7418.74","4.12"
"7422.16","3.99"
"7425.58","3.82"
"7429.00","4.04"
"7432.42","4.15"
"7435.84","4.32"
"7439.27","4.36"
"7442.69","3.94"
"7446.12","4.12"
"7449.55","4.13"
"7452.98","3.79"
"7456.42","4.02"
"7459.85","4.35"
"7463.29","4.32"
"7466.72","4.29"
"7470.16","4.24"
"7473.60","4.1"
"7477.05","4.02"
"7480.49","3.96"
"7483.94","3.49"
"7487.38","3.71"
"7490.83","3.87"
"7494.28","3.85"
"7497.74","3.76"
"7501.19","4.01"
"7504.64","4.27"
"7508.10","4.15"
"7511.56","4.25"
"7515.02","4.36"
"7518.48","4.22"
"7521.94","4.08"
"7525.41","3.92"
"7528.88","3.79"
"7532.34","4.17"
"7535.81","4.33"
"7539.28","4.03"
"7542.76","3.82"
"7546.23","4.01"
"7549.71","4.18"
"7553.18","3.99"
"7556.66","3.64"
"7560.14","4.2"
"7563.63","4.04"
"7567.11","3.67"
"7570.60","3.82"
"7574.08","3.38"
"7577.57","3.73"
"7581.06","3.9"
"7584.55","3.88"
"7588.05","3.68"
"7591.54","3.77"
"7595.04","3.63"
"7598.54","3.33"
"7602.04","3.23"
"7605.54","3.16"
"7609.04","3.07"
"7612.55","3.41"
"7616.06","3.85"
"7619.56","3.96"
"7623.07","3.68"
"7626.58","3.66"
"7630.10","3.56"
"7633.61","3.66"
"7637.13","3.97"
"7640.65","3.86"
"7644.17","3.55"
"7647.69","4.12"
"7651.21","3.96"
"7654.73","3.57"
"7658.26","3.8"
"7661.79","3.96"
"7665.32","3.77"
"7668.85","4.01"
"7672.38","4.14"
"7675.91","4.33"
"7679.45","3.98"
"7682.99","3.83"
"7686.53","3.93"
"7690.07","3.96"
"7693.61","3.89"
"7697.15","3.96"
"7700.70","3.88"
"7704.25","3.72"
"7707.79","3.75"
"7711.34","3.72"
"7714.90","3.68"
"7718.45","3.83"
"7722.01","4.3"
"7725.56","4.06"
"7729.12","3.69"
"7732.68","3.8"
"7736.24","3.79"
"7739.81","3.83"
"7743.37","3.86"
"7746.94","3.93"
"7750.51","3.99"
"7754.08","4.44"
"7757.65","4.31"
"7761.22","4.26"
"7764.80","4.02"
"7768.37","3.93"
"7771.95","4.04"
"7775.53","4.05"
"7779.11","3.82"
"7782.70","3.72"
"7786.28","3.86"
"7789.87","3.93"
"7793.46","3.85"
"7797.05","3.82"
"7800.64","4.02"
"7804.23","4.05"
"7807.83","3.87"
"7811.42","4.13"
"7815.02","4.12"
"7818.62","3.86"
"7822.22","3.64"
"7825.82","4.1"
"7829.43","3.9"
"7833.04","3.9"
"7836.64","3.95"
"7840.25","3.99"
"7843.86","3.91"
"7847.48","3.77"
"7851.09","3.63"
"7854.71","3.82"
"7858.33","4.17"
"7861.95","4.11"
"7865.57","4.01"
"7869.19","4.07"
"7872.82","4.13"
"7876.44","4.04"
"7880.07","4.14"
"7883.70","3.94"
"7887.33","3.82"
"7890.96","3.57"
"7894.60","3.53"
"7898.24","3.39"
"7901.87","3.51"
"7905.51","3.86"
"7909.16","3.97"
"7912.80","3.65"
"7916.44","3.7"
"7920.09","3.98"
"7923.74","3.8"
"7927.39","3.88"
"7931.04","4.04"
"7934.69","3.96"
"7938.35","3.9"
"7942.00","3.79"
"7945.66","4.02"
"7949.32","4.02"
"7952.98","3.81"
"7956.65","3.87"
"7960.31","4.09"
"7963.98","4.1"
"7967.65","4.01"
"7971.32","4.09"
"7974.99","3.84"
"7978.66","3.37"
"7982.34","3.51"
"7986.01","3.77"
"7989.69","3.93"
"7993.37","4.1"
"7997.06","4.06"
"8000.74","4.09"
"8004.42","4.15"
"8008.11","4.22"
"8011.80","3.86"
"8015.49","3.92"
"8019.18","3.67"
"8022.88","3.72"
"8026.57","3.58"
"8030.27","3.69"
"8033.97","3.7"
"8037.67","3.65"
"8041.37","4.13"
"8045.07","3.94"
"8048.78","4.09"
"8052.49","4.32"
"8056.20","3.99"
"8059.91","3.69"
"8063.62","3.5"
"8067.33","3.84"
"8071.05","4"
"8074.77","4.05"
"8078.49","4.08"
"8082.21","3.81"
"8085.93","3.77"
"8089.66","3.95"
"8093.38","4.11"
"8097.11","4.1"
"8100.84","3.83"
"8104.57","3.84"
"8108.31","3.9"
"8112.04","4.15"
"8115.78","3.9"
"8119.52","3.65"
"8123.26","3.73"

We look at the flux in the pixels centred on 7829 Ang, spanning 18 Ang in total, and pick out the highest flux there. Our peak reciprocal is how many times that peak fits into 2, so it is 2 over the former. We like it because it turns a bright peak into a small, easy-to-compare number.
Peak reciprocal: 0.488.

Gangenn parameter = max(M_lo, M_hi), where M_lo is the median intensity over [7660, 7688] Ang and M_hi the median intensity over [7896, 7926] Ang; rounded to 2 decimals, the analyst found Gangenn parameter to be 3.97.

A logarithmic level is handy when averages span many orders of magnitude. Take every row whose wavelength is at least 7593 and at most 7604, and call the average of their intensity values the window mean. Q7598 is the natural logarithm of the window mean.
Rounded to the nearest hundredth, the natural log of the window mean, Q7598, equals 1.22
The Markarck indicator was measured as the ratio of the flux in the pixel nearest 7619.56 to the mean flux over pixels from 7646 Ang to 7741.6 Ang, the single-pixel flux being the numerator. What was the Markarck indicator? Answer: 1.02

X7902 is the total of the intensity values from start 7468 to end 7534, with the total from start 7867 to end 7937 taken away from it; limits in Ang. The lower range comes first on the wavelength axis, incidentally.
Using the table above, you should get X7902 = 3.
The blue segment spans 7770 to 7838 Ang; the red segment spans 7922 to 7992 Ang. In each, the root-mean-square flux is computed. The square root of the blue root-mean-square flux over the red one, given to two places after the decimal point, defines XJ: 1.01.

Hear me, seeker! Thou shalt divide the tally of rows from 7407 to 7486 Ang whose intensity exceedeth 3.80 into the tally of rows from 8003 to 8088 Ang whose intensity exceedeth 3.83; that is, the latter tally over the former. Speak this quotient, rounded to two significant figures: 0.62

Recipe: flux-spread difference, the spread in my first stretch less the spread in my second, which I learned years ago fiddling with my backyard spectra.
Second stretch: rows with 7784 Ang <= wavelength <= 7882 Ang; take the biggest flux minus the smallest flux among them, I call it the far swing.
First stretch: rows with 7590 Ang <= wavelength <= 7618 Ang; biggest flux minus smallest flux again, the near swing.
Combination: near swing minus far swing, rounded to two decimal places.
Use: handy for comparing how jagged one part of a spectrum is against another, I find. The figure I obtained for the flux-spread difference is 0.24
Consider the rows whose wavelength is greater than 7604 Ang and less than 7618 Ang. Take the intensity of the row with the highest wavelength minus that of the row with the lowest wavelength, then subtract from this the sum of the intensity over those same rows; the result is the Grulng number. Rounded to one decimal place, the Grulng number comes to -12.8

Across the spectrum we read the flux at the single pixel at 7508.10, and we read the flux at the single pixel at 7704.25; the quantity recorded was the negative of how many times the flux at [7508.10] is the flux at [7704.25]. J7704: -1.12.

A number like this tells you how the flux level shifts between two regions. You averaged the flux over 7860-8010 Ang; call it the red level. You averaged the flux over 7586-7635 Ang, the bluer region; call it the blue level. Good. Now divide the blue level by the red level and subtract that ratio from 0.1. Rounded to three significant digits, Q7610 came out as -0.810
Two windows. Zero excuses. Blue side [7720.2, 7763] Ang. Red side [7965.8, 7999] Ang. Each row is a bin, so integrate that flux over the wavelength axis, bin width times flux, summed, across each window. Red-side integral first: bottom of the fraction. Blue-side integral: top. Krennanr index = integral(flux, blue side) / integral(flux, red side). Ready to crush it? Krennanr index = 1.3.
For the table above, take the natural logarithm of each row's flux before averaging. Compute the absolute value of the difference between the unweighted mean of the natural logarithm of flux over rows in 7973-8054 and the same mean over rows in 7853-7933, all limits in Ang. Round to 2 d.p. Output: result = 0.00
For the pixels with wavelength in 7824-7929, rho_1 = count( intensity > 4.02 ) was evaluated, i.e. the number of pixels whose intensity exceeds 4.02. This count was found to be 7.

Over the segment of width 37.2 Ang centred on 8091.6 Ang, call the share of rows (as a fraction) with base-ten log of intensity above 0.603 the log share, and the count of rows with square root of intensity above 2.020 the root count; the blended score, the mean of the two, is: 1.2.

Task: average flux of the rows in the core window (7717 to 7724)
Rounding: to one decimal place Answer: 4.1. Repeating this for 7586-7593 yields 3.7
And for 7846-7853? 3.7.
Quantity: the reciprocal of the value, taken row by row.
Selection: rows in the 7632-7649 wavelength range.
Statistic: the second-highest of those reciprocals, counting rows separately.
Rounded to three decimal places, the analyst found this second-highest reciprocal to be 0.273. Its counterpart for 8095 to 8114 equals 0.260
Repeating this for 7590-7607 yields 0.310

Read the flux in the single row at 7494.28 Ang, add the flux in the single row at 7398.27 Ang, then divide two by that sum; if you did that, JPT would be 0.250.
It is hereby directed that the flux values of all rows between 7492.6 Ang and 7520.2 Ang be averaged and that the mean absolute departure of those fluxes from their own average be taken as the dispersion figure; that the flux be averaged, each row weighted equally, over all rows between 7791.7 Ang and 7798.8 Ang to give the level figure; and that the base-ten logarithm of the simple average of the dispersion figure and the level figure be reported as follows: 0.302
